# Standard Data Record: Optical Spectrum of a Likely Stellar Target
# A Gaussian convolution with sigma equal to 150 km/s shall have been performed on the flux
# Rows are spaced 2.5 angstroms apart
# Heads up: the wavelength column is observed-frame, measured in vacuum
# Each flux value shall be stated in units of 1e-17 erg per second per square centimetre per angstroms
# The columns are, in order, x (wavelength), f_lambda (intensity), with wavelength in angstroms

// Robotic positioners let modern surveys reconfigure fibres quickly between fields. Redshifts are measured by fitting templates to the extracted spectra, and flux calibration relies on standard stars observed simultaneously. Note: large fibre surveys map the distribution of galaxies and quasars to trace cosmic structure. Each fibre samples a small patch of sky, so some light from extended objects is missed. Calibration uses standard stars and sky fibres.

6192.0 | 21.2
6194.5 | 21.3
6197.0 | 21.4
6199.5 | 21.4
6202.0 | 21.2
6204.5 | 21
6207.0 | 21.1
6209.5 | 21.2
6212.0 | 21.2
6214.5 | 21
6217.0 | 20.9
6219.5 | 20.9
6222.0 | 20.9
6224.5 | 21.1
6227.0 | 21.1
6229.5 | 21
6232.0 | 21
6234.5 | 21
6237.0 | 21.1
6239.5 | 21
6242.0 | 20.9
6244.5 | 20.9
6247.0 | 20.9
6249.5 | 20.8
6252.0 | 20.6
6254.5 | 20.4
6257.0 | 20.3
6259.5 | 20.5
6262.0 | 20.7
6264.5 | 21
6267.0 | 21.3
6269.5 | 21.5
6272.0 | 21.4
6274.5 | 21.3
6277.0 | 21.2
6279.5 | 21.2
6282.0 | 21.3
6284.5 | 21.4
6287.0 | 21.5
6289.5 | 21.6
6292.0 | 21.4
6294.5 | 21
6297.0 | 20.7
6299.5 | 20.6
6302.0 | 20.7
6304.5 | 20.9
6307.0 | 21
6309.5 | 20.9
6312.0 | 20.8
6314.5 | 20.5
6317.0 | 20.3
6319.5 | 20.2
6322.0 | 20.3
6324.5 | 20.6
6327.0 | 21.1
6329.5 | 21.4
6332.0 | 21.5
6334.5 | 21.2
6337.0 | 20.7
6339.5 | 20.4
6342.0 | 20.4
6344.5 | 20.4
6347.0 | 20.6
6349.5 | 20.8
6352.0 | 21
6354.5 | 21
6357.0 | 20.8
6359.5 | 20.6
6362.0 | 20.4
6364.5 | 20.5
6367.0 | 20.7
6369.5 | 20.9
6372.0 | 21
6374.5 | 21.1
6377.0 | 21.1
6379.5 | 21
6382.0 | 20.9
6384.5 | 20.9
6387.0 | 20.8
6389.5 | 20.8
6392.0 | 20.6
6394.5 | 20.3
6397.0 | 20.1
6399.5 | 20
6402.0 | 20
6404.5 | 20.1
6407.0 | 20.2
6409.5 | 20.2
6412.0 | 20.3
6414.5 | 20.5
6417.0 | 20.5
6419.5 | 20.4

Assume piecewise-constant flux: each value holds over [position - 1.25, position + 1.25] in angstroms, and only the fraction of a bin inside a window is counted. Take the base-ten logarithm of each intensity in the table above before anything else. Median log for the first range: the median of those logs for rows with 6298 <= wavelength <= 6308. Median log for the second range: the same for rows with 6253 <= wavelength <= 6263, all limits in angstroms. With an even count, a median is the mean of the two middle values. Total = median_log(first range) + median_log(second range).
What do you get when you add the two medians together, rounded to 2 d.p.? 2.63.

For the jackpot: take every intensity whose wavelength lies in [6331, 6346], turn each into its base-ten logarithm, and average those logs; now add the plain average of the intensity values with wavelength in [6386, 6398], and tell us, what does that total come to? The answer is 21.84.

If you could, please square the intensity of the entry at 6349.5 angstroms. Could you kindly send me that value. 433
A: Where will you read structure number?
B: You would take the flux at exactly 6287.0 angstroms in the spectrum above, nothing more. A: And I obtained 21.5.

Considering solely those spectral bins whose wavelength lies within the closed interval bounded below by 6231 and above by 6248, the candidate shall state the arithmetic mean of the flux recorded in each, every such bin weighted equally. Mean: 21.0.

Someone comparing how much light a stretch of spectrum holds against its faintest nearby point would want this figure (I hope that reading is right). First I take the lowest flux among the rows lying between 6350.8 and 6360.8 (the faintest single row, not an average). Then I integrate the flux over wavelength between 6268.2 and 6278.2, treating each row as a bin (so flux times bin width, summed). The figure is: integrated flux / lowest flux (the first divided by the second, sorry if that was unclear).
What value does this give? 10.4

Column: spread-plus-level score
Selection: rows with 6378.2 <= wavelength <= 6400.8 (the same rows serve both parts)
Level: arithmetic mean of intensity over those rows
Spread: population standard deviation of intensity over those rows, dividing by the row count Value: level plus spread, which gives 21.0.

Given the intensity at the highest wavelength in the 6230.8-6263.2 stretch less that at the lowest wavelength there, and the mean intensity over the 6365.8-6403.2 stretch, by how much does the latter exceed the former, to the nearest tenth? 21.0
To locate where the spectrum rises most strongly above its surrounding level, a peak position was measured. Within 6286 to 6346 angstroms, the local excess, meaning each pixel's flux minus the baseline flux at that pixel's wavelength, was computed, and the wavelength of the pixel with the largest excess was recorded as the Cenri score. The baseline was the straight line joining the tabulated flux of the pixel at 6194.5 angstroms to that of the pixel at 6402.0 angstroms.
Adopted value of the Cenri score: 6332.0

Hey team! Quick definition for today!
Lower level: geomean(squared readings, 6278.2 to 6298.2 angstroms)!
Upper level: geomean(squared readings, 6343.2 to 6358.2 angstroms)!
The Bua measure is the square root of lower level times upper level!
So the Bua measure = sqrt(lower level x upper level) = 441.5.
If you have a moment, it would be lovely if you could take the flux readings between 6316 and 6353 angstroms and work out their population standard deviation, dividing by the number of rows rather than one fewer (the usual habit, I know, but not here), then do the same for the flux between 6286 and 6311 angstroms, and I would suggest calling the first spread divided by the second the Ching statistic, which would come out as 1.2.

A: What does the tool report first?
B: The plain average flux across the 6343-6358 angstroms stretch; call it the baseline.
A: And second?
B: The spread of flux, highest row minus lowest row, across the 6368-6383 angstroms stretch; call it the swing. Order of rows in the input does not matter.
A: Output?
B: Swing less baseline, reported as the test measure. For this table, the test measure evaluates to -20.6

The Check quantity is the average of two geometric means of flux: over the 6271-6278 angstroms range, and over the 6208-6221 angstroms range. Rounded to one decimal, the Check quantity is 21.2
